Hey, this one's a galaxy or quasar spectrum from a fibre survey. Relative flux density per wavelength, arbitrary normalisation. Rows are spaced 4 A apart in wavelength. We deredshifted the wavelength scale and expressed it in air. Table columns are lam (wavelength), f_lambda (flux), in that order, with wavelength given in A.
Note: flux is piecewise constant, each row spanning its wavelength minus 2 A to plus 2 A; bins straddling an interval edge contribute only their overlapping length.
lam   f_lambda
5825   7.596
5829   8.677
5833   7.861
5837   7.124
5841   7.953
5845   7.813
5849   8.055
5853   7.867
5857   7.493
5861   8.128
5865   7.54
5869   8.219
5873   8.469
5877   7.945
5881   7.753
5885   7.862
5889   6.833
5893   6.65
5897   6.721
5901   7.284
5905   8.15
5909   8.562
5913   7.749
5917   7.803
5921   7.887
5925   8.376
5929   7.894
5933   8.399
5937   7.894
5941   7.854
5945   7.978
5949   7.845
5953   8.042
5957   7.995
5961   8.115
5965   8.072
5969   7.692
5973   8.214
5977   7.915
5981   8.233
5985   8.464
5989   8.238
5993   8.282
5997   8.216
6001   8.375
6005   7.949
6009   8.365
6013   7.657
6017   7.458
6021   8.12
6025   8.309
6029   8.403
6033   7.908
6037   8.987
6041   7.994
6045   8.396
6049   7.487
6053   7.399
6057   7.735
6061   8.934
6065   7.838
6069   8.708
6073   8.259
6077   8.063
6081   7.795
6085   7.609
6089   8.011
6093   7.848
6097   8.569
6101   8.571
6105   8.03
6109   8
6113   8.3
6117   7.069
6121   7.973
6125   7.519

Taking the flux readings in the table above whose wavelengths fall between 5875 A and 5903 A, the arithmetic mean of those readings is 7.29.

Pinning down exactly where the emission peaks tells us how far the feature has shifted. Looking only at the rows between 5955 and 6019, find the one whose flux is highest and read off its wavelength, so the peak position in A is 5985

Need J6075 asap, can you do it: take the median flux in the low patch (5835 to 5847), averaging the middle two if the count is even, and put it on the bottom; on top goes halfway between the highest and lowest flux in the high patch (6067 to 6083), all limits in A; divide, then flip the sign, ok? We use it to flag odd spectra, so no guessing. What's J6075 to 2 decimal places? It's -1.06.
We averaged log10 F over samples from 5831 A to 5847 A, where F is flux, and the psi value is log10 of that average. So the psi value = -0.0529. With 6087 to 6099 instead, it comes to -0.0407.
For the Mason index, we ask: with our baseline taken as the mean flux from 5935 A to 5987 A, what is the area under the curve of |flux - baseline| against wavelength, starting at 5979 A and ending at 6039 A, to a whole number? 19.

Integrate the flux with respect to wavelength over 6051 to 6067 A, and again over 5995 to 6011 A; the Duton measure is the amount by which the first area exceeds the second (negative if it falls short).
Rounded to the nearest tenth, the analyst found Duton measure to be -4.0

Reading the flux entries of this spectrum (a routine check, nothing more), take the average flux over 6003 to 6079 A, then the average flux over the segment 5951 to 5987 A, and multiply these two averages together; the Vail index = 65.5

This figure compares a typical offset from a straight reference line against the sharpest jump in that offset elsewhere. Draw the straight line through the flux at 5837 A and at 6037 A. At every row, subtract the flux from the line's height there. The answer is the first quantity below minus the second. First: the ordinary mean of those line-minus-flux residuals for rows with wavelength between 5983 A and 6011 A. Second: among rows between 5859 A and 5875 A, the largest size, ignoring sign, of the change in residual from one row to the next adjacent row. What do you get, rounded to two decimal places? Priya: -0.30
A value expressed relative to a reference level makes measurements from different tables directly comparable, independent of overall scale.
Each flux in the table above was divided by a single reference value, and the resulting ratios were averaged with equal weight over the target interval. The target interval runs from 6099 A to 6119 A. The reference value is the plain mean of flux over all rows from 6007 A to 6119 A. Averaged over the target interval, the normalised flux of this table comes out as 0.99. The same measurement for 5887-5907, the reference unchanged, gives 0.88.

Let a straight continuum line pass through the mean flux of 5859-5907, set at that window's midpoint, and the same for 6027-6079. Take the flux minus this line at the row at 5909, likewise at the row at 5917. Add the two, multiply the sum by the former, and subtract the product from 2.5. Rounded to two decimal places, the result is 1.72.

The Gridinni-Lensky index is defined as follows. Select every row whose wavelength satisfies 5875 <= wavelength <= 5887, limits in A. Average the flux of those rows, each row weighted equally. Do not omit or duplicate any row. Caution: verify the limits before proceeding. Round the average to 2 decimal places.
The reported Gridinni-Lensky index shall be 7.85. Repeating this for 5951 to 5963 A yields 8.05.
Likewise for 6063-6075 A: 8.27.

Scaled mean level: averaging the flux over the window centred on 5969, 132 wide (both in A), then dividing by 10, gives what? 0.807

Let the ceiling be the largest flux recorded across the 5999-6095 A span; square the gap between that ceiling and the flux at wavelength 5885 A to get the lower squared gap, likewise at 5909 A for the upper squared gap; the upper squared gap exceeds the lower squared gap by -1.1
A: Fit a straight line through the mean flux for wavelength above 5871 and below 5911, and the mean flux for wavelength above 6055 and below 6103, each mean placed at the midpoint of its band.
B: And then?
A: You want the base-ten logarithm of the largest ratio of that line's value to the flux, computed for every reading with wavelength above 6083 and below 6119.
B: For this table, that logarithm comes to 0.068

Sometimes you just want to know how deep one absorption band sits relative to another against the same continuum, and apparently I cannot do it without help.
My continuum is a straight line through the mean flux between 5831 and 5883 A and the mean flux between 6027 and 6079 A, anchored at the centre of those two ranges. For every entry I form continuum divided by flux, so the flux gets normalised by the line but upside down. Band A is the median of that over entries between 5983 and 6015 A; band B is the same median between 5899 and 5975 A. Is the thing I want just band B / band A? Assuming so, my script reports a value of 1.03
